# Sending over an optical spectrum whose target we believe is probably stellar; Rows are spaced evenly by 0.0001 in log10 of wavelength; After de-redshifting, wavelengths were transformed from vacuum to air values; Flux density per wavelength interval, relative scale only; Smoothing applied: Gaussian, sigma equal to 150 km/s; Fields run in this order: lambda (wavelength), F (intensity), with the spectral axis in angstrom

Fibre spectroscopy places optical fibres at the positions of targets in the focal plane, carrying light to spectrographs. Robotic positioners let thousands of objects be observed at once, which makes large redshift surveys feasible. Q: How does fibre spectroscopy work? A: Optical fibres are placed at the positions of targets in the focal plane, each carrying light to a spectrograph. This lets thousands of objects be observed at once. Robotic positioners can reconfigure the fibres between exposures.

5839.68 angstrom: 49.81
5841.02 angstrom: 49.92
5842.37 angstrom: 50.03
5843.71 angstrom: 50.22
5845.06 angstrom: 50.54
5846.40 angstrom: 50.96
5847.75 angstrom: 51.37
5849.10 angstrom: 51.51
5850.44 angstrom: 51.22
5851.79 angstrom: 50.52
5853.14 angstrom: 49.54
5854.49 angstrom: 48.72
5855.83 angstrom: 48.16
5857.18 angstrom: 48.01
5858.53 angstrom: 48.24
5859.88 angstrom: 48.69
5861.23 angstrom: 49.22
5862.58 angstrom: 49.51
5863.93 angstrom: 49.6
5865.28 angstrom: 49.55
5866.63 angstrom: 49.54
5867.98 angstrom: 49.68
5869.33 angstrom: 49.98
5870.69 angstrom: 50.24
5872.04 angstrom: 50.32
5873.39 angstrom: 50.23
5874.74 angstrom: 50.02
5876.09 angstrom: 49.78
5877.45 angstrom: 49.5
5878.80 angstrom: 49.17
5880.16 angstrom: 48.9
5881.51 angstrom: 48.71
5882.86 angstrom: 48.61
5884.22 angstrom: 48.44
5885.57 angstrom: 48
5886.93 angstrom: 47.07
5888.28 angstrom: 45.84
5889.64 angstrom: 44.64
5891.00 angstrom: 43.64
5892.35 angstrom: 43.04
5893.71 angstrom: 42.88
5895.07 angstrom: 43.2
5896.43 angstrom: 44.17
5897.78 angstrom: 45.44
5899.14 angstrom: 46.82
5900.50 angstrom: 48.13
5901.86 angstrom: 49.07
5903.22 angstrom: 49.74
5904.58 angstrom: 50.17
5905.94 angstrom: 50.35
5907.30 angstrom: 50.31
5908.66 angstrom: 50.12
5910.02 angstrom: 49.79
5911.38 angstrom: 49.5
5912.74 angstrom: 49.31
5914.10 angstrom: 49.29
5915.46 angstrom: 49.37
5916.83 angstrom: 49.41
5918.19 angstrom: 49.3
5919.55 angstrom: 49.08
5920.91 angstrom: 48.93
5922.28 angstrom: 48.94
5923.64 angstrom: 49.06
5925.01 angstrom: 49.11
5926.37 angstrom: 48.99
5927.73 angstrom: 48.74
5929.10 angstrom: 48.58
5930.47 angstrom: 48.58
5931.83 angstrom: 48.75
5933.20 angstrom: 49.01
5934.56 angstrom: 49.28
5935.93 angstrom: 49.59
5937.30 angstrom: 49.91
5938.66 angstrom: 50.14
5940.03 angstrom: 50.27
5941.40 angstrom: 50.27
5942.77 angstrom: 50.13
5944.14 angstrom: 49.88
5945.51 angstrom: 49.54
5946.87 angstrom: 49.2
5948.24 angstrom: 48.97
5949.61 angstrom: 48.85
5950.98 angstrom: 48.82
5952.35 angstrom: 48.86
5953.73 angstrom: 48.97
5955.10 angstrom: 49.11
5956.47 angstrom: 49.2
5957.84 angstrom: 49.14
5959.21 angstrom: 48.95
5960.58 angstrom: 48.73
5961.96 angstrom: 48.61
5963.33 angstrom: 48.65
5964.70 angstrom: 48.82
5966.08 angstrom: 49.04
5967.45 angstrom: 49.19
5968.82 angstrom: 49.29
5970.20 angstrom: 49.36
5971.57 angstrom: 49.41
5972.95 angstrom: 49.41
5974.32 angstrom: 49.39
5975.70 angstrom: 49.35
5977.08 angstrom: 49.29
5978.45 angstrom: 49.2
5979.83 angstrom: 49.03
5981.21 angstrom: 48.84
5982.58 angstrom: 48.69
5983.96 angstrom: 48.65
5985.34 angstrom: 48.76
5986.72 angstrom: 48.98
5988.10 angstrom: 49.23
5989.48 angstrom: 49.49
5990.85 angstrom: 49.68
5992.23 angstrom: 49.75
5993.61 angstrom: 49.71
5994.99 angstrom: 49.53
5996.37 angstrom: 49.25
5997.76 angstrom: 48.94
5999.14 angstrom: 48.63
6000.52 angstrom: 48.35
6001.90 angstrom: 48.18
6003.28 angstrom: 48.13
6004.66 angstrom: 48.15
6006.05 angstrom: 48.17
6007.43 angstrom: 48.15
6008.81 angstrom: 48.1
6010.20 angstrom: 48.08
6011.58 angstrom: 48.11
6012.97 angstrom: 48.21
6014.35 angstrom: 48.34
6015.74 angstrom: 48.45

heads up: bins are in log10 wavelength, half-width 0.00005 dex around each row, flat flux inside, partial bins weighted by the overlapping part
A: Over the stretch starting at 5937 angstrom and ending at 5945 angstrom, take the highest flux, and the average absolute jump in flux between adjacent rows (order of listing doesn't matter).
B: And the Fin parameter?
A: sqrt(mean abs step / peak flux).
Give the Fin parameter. 0.055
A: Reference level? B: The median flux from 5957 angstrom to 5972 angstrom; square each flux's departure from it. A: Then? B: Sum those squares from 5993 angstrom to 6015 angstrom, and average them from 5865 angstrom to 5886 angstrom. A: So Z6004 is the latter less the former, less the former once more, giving -18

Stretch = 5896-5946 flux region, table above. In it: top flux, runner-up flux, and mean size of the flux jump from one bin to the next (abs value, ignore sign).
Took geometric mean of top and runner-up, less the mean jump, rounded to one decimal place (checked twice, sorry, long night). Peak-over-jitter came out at 50.0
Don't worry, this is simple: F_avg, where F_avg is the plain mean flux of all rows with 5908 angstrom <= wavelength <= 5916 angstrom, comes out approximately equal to 49.6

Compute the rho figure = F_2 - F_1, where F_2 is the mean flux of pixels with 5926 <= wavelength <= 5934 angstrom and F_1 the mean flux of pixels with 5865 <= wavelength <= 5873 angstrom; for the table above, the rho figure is -1.1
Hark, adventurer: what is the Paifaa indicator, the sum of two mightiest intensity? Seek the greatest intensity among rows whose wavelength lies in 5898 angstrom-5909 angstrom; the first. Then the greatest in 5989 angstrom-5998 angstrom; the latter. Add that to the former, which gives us 100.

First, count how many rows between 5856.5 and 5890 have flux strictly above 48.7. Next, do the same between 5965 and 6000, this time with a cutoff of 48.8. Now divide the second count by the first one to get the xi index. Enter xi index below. 1.3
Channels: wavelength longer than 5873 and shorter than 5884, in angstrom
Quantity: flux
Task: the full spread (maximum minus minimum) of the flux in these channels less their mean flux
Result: -47.7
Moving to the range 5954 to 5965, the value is -48.3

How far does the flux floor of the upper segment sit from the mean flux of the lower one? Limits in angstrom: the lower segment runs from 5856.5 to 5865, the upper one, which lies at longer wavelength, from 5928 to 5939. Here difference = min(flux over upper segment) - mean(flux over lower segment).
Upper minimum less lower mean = -0.3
